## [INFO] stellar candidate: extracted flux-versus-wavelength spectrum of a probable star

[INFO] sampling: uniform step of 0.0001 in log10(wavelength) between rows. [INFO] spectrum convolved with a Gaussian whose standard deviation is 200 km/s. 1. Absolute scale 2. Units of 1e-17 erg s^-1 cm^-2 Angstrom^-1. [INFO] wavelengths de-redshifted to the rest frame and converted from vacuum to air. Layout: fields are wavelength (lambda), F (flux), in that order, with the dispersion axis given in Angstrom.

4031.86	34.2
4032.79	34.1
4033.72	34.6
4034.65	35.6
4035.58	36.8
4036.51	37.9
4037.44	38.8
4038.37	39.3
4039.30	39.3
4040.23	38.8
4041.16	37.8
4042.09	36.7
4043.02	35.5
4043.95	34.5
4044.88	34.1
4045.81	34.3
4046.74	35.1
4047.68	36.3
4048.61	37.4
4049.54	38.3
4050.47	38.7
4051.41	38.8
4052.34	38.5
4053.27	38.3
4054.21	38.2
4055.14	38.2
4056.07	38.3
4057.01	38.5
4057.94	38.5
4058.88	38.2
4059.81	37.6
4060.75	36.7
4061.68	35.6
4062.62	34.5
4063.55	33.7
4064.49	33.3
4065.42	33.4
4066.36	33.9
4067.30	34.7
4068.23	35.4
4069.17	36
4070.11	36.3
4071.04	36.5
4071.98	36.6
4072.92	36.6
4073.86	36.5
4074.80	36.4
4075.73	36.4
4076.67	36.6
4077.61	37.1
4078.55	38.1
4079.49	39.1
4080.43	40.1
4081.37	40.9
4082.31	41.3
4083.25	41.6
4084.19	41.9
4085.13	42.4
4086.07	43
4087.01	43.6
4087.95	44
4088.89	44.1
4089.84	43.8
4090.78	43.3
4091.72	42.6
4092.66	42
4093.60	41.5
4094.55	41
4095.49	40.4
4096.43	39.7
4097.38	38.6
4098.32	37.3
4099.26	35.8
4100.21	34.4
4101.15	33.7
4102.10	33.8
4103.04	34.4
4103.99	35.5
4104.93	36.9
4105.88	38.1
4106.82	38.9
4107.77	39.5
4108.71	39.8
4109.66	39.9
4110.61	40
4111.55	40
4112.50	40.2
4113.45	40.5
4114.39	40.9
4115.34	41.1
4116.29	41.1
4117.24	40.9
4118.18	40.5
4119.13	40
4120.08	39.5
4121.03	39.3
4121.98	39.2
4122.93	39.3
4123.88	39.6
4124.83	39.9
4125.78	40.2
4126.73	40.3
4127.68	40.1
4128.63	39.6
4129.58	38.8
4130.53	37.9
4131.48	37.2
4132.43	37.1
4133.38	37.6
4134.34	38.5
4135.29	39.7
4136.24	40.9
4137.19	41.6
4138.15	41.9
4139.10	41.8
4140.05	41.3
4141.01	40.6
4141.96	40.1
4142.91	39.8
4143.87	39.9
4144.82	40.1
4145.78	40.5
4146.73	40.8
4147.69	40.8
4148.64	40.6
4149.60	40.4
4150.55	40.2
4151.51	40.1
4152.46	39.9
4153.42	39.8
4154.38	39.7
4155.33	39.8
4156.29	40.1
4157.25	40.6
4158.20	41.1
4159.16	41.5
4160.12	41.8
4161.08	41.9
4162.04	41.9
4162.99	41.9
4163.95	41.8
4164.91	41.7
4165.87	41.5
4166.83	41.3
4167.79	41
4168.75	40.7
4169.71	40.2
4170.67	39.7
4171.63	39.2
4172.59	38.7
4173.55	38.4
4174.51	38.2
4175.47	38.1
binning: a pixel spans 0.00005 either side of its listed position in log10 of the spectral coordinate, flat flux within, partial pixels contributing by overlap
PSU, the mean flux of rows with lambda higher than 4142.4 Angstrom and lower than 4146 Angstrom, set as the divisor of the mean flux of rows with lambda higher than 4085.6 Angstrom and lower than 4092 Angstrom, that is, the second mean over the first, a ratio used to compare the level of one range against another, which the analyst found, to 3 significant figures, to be 1.09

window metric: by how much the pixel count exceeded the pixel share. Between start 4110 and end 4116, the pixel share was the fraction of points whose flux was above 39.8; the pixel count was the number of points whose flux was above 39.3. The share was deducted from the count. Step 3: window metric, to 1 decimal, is 5.0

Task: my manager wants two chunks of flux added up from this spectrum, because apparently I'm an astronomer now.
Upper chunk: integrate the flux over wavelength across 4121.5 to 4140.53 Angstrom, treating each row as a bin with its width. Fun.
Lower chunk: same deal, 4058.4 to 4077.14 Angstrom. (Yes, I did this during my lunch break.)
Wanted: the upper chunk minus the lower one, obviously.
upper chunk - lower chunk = 84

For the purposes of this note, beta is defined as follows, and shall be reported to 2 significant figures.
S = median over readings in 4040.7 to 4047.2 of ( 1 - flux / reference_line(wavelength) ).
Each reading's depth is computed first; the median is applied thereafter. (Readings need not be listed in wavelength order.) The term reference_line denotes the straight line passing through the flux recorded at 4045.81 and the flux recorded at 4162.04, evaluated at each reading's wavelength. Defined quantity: -0.022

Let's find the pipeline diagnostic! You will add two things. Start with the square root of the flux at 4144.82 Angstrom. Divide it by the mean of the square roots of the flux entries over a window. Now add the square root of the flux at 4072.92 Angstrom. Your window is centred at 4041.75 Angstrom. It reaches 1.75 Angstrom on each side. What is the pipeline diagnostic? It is 7.09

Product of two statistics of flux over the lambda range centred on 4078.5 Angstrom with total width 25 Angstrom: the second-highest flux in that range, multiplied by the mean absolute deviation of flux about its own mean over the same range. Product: 132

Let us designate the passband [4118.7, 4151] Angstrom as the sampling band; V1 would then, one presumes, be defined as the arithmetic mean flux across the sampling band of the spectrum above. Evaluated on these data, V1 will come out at 39.9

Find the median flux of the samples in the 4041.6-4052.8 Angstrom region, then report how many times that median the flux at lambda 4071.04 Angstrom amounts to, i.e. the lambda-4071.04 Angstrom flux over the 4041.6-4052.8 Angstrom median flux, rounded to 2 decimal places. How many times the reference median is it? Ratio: 1.00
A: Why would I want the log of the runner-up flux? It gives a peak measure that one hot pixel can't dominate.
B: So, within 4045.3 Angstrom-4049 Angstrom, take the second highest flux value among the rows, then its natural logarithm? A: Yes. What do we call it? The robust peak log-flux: 3.59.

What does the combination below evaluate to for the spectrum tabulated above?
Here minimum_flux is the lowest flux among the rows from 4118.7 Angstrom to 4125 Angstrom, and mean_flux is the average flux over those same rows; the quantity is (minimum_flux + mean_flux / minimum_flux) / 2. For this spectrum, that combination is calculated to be 20.1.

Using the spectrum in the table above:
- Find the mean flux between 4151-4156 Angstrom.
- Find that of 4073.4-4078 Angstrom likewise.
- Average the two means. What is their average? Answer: 38.2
